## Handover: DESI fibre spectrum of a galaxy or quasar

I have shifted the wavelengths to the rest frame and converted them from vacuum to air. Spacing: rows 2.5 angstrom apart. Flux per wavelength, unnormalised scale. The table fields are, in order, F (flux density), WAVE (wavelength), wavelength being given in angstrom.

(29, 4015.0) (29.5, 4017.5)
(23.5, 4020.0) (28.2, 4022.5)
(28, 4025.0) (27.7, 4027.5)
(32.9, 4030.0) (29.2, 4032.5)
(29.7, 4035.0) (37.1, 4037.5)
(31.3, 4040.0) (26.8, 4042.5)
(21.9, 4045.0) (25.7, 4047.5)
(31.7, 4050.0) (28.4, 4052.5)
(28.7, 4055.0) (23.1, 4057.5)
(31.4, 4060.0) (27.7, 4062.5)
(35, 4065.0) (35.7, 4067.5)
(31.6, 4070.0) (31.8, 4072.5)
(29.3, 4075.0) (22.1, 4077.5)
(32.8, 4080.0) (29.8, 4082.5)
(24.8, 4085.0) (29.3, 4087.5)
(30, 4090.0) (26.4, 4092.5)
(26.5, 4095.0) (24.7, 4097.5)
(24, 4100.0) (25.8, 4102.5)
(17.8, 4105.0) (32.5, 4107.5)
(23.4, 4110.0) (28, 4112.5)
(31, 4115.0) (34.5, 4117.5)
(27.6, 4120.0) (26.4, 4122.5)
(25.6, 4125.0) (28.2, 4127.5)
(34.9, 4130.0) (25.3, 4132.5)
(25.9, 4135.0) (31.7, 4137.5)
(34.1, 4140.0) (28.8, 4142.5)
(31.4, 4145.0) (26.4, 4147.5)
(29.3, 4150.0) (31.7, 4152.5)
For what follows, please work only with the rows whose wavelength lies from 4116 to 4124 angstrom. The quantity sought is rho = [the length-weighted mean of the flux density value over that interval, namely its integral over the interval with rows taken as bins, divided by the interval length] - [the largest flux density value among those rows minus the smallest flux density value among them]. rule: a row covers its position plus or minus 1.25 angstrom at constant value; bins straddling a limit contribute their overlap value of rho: 21.3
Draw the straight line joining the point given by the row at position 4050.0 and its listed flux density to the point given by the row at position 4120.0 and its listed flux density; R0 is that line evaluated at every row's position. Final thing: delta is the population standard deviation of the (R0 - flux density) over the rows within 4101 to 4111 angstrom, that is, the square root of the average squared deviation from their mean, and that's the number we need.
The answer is 5.3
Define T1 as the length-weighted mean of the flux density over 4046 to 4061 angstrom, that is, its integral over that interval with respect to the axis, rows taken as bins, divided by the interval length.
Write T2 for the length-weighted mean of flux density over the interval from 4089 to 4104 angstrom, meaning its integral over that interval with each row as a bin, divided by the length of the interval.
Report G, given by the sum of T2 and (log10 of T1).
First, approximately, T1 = 28.0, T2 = 26.0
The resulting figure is 27.5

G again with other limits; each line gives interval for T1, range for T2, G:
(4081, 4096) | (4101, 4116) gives 27.7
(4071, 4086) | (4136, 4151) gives 31.7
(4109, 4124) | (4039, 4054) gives 29.0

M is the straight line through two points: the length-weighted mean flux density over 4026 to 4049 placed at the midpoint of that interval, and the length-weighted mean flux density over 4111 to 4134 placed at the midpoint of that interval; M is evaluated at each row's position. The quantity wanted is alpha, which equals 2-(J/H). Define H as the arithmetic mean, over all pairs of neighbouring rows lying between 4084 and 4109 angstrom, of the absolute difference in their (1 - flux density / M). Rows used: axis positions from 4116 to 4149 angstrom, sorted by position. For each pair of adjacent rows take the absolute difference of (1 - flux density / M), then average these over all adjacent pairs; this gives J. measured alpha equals 0.96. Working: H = 0.138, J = 0.143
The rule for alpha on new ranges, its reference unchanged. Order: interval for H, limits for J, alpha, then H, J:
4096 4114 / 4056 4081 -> 1.24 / 0.224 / 0.171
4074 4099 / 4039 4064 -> 0.90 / 0.140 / 0.154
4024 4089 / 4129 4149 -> 0.96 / 0.149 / 0.155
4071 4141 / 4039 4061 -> 0.98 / 0.155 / 0.157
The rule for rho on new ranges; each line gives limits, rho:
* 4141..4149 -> 24.0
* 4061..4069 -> 24.7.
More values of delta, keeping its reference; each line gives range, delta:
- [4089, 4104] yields 1.7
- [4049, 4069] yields 4.0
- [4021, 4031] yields 2.3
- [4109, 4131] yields 3.8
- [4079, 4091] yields 2.5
